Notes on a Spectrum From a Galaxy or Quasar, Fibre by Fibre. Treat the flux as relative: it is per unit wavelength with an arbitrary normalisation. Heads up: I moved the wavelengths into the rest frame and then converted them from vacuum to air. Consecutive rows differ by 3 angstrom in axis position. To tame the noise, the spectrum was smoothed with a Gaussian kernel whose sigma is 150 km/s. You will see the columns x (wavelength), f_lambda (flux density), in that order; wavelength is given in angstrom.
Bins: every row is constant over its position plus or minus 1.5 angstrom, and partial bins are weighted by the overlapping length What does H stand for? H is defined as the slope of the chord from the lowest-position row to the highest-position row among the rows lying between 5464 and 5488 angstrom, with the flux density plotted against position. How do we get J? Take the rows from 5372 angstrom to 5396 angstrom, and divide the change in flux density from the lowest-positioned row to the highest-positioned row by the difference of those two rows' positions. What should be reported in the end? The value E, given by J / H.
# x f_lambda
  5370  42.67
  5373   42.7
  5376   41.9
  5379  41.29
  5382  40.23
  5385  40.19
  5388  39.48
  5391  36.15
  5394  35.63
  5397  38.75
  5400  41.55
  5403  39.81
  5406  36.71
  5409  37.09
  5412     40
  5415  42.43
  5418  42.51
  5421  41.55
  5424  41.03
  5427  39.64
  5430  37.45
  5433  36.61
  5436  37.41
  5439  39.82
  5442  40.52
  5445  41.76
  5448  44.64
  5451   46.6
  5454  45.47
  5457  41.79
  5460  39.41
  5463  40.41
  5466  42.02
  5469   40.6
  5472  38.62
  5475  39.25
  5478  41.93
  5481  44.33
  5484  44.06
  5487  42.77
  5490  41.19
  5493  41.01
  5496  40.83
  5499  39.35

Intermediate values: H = 0.04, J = -0.3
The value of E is -9.4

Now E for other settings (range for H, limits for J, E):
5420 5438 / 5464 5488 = -0.1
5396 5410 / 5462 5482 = -1.6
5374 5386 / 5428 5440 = -1.4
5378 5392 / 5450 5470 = 0.8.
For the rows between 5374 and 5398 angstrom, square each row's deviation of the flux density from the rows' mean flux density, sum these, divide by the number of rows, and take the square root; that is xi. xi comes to 2.1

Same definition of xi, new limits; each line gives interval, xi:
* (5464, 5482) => 1.9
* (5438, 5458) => 2.4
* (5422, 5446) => 1.8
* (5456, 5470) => 1.0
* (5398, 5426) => 2.0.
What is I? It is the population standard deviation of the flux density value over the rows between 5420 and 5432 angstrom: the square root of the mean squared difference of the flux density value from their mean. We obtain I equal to 1.6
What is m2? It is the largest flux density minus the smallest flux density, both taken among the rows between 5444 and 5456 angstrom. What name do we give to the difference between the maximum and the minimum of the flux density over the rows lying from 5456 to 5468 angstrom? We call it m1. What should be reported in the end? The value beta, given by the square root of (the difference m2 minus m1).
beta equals 1.5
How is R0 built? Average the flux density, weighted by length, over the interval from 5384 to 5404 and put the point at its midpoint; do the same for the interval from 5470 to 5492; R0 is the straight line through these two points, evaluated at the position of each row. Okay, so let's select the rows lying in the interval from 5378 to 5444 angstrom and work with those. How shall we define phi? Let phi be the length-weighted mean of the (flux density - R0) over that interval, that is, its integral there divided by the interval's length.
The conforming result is 0.0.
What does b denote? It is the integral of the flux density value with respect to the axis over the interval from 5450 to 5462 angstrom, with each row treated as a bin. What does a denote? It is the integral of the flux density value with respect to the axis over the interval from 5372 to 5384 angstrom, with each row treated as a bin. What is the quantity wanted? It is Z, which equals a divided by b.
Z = 0.96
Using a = 497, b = 517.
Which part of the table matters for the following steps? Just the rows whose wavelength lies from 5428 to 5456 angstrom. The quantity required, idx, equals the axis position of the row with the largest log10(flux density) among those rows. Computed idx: 5451 angstrom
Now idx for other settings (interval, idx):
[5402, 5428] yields 5418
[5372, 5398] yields 5373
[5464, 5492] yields 5481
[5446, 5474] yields 5451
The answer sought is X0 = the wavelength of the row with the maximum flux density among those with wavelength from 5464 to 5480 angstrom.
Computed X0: 5466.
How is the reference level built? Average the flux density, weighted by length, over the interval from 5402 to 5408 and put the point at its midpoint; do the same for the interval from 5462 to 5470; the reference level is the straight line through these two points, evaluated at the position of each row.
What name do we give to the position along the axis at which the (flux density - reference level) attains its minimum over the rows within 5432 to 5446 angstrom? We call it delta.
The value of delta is 5433 angstrom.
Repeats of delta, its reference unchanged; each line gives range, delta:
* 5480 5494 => 5493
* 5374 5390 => 5388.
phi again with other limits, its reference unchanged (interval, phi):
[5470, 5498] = -0.3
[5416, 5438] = -0.3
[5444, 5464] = 2.2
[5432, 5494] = 0.4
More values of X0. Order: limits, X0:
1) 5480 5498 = 5481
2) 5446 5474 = 5451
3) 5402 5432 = 5418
